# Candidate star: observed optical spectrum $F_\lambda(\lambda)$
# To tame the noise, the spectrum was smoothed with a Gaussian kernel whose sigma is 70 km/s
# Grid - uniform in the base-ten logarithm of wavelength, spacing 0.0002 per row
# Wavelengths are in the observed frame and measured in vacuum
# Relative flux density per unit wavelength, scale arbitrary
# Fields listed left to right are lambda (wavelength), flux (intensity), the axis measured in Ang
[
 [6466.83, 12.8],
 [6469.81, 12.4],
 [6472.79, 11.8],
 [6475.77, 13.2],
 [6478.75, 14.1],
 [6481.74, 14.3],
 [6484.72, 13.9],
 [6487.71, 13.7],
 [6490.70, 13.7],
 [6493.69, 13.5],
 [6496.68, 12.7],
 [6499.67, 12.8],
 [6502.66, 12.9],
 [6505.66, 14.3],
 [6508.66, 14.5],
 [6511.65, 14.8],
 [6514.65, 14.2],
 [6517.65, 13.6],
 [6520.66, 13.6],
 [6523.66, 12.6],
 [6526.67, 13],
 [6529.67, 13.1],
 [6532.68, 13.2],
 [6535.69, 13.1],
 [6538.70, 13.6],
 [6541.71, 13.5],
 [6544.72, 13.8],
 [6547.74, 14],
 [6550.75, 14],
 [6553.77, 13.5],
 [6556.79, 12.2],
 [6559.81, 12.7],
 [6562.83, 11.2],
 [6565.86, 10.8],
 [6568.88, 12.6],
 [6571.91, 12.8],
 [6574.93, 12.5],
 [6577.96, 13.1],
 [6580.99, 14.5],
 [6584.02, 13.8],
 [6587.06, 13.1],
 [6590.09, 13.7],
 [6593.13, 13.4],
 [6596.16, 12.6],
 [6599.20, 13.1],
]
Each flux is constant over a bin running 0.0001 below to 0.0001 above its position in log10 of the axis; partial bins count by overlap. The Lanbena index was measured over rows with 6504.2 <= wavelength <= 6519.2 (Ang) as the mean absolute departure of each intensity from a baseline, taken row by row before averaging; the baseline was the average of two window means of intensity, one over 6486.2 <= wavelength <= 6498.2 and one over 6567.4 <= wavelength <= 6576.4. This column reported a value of 1.3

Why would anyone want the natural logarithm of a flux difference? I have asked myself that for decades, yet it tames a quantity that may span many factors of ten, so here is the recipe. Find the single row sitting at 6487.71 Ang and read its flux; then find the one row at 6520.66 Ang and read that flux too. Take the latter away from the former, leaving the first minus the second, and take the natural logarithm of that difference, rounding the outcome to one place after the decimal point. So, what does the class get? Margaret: -2.3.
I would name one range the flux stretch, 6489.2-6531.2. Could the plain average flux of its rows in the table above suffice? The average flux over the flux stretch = 13.52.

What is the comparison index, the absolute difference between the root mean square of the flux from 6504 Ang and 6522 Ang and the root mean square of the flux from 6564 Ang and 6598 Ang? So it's 1.2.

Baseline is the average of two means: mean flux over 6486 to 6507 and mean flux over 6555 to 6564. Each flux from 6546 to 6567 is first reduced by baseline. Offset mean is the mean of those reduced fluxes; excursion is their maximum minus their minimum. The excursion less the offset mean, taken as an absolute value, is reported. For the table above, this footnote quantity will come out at 3.3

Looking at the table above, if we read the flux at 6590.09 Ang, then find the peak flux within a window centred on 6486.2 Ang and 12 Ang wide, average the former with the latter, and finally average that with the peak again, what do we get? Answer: 14.15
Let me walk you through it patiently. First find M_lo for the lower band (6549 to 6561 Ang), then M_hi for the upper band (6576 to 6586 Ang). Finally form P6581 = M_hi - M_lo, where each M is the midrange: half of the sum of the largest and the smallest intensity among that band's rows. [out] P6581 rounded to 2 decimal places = 0.70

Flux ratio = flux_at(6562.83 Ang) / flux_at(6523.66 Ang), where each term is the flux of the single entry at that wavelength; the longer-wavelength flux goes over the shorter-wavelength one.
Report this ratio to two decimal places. 0.89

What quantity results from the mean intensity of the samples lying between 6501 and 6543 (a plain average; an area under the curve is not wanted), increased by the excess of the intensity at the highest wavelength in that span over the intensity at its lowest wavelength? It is 14.2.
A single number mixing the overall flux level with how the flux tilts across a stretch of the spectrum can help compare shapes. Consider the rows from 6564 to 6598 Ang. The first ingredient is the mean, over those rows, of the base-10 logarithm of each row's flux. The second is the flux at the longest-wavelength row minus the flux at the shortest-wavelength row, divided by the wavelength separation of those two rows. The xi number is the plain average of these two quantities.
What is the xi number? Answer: 0.586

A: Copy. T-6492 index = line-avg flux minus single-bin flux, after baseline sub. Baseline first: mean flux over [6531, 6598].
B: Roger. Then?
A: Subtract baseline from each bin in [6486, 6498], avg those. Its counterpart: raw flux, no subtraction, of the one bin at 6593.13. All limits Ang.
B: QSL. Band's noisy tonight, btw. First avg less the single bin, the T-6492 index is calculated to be -13.1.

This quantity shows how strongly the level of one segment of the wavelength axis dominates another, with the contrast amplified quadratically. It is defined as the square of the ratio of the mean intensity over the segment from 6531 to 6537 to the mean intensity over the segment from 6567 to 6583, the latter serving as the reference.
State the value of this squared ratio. 1.01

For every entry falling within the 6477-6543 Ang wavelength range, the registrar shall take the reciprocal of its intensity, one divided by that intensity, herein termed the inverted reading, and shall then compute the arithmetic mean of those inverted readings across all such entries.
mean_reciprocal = 0.074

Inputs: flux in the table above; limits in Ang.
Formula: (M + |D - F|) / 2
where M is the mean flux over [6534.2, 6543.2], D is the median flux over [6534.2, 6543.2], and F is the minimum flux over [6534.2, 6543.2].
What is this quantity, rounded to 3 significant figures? 6.90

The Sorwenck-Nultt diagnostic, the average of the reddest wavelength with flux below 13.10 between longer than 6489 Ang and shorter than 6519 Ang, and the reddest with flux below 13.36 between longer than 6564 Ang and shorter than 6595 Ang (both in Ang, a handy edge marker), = 6544.9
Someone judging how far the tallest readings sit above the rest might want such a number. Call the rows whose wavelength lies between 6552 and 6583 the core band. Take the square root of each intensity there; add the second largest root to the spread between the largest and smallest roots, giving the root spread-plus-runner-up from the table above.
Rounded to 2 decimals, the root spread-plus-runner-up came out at 4.20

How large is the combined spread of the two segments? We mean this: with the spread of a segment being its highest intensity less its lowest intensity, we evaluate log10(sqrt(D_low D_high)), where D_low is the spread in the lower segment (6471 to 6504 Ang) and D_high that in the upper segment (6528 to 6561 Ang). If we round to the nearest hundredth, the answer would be 0.33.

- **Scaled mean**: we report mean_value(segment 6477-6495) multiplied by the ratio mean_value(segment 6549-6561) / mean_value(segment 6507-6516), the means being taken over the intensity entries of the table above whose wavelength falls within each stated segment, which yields 12.5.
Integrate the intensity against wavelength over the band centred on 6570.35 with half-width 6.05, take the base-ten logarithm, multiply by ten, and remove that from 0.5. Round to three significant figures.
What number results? -21.2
